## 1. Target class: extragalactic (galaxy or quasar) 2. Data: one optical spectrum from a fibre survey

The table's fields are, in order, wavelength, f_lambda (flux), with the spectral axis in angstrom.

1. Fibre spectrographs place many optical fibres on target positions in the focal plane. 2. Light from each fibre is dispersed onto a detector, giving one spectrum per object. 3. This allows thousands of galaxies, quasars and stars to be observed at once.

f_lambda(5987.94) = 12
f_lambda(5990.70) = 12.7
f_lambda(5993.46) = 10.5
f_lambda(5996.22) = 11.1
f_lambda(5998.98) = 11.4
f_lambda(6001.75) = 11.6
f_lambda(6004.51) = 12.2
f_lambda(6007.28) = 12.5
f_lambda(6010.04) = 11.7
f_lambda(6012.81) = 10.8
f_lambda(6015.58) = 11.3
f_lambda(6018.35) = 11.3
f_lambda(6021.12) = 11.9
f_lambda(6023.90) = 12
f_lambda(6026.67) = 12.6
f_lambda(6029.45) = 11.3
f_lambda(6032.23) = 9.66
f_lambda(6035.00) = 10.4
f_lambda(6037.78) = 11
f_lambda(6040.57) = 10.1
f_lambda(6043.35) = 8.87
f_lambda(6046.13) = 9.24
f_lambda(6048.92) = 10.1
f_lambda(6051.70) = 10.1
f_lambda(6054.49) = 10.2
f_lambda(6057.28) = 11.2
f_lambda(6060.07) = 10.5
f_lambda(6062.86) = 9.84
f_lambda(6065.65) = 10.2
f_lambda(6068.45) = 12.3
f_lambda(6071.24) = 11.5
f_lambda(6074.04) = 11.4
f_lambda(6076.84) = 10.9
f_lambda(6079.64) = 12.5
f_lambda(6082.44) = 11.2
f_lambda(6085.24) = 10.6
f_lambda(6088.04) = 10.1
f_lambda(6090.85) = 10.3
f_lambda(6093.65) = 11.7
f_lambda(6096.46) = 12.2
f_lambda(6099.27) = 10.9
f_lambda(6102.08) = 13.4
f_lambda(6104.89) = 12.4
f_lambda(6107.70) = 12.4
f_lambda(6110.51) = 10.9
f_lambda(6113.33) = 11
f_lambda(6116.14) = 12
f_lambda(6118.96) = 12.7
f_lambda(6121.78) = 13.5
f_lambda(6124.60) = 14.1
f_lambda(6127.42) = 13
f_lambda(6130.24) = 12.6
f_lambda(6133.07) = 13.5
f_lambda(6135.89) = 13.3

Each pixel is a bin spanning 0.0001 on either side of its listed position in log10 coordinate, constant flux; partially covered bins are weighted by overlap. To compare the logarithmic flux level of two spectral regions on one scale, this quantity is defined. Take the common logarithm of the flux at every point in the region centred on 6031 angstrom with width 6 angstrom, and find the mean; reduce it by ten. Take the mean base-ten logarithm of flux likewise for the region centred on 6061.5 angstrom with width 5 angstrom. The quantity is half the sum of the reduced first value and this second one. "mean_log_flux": -3.99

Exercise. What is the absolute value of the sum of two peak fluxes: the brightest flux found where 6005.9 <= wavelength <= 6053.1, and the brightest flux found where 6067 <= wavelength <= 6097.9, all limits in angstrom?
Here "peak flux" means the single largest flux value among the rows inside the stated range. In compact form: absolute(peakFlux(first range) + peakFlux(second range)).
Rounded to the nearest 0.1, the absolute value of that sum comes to 25.1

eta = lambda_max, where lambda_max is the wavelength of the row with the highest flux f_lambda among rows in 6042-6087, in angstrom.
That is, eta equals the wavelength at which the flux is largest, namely 6079.64 angstrom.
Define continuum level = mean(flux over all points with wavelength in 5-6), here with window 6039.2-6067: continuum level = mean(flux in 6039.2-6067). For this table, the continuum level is 10.0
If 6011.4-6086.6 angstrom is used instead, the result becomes 10.9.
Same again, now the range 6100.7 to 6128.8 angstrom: 12.5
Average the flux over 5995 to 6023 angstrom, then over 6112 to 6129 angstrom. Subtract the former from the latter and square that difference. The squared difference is 1.3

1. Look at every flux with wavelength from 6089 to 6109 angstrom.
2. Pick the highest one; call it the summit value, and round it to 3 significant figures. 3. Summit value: 13.4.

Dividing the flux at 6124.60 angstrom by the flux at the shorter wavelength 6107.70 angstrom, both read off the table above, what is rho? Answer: 1.1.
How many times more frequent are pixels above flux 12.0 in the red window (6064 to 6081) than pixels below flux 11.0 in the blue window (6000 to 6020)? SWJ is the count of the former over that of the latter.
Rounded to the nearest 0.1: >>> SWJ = 2.0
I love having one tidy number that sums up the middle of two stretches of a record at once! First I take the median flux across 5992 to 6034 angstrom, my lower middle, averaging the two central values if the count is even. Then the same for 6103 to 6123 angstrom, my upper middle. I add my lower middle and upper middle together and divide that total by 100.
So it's 0.238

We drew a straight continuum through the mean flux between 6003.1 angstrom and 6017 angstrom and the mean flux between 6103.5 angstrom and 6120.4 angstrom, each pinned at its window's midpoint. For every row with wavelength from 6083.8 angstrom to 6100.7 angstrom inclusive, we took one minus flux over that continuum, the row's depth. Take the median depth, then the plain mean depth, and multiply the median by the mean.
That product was 0.0071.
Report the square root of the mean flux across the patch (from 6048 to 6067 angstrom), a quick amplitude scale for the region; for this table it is 3.21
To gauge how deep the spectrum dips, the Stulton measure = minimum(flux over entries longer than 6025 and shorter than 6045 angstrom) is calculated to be 8.87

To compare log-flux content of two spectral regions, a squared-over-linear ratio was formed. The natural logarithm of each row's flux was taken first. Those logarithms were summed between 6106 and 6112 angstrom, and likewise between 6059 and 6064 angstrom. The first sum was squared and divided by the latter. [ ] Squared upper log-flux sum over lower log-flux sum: 5.2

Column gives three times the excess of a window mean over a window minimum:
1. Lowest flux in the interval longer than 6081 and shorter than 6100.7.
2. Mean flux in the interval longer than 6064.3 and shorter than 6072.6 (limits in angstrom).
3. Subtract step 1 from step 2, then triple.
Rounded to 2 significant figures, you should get 3.7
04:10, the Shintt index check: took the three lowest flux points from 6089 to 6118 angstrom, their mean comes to 10.7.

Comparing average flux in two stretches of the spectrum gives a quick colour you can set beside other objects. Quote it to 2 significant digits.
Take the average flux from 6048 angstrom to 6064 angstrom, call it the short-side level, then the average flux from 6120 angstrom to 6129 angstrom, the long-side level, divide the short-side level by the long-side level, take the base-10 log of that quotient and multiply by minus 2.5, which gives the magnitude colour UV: 0.29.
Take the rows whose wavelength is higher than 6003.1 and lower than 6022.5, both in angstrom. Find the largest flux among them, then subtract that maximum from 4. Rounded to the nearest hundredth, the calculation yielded -8.50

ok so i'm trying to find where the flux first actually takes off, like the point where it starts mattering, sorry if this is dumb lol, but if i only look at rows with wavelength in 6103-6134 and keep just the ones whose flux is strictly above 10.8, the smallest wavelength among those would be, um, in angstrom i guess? 6104.89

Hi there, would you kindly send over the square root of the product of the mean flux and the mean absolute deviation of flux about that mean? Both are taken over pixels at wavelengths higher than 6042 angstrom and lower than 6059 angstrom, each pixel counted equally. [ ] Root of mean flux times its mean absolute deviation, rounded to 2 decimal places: 2.44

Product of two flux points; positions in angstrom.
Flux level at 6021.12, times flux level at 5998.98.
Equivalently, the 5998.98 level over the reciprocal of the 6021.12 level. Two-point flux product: 136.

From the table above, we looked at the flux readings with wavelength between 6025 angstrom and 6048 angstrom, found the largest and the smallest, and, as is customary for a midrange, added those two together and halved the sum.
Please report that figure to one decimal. 10.7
